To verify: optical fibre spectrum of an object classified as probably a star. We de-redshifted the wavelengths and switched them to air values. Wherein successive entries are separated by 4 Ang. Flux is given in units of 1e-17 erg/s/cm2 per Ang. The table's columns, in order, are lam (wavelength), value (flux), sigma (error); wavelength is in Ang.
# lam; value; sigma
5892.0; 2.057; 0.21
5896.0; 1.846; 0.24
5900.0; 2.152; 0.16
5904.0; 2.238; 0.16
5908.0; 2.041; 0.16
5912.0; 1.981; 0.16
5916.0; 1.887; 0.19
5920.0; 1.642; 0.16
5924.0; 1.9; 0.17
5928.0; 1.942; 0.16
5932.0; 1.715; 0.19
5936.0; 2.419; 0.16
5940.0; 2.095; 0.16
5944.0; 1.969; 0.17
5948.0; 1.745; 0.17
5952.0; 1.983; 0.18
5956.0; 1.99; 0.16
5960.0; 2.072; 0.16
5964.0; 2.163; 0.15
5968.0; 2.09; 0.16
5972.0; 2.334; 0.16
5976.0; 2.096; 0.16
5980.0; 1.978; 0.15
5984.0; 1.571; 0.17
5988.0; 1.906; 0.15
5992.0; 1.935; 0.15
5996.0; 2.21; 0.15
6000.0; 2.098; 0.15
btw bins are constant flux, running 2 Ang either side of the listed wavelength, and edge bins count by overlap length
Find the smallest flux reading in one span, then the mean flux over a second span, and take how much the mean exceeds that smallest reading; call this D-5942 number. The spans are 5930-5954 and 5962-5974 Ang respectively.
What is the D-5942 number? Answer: 0.48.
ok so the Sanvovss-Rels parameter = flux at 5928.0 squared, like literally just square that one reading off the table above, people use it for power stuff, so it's 3.8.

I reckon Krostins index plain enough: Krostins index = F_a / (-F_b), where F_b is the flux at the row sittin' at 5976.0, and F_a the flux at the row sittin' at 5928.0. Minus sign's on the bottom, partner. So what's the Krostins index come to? -0.93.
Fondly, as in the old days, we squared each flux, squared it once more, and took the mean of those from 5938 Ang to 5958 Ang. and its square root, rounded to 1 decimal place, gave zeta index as 3.9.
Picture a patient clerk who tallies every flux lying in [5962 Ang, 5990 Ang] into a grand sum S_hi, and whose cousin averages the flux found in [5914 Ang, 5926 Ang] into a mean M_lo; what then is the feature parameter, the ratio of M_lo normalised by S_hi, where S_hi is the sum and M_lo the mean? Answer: 0.13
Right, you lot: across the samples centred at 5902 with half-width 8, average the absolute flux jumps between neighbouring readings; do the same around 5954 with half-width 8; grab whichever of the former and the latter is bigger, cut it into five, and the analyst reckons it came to 0.039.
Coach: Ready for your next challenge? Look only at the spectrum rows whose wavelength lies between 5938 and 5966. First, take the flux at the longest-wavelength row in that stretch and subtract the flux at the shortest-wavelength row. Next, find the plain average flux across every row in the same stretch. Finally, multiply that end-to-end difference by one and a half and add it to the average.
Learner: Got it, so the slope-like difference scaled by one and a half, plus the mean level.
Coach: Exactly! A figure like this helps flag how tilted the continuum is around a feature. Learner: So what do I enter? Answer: 2.1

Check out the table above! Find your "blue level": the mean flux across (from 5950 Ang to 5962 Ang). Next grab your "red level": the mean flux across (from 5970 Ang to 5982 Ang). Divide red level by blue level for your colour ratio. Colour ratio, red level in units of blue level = 1.06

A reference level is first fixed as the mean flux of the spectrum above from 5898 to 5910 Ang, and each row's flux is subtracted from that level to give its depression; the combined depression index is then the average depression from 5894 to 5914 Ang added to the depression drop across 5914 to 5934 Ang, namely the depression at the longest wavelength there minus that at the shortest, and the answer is 0.26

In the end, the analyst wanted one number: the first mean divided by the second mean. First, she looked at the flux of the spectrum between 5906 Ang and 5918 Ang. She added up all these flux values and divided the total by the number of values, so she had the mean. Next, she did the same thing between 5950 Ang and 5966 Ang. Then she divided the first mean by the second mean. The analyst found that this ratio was 0.96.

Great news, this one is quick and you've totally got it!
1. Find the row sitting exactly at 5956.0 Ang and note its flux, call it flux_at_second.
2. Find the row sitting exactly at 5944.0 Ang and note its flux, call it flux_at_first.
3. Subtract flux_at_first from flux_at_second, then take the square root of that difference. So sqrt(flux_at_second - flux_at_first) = 0.14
